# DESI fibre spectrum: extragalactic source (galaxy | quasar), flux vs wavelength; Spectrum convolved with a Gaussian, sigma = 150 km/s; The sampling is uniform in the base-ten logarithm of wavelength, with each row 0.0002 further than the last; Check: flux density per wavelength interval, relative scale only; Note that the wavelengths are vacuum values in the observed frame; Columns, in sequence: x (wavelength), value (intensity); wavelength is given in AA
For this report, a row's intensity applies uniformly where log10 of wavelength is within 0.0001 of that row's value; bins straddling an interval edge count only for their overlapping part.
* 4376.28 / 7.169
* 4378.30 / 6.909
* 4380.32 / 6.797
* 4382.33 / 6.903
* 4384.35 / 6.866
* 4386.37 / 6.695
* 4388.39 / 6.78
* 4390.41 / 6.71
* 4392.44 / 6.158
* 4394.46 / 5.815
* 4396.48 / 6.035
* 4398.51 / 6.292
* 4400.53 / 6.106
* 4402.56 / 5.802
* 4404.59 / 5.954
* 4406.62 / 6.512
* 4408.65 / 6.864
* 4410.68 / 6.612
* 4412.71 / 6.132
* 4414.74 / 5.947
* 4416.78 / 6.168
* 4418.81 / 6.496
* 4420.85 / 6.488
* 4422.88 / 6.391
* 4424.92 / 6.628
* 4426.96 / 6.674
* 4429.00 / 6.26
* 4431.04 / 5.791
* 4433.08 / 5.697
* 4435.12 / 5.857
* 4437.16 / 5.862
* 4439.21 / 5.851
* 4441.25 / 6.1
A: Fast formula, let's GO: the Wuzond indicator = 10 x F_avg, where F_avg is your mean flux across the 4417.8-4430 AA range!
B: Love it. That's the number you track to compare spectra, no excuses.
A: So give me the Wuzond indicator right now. 64.9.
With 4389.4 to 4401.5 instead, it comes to 61.9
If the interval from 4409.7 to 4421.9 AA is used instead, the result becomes 63.1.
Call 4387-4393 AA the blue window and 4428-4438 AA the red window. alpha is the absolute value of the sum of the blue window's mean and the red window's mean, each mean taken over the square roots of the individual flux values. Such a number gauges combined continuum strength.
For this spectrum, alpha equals 4.99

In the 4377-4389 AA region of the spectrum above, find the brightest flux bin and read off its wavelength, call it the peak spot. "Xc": 4378.30 AA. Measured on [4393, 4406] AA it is 4398.51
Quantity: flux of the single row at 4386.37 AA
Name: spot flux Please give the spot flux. 6.695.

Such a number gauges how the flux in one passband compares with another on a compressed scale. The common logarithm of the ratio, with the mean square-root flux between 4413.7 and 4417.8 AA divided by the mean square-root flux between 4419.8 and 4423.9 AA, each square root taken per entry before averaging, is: -0.013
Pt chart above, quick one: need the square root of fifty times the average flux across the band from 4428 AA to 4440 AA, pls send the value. 17.2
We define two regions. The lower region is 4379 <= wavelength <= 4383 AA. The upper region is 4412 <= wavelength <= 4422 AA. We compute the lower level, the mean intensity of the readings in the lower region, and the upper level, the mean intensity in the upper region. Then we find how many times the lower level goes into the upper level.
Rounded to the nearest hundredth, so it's 0.91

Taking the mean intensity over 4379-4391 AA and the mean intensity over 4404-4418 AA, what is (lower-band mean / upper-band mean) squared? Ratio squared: 1.16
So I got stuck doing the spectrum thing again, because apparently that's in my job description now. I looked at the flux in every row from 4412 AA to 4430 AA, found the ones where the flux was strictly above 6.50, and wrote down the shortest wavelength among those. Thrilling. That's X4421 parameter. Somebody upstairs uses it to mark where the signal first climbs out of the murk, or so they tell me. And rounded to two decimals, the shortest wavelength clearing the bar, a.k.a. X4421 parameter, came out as 4424.92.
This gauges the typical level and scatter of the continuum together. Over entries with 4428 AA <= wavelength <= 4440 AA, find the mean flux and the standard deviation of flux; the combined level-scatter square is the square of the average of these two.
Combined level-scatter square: 9.2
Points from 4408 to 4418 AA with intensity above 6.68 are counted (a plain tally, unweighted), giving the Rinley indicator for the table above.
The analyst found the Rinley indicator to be 1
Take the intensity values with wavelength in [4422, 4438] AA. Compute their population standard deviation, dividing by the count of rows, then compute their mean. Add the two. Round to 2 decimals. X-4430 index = 6.51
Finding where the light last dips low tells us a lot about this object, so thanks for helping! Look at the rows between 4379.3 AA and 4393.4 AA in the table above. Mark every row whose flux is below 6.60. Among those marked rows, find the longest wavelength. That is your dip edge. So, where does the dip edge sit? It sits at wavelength 4392.44 AA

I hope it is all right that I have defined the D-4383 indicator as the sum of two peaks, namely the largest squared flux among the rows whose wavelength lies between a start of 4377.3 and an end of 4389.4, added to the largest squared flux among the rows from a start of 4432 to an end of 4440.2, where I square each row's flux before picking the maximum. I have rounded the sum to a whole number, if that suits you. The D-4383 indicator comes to 82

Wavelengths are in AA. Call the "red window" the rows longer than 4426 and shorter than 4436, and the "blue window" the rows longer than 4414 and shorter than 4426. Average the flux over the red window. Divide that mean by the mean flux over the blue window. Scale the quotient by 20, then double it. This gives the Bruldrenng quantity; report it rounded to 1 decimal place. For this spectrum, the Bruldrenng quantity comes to 38.1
